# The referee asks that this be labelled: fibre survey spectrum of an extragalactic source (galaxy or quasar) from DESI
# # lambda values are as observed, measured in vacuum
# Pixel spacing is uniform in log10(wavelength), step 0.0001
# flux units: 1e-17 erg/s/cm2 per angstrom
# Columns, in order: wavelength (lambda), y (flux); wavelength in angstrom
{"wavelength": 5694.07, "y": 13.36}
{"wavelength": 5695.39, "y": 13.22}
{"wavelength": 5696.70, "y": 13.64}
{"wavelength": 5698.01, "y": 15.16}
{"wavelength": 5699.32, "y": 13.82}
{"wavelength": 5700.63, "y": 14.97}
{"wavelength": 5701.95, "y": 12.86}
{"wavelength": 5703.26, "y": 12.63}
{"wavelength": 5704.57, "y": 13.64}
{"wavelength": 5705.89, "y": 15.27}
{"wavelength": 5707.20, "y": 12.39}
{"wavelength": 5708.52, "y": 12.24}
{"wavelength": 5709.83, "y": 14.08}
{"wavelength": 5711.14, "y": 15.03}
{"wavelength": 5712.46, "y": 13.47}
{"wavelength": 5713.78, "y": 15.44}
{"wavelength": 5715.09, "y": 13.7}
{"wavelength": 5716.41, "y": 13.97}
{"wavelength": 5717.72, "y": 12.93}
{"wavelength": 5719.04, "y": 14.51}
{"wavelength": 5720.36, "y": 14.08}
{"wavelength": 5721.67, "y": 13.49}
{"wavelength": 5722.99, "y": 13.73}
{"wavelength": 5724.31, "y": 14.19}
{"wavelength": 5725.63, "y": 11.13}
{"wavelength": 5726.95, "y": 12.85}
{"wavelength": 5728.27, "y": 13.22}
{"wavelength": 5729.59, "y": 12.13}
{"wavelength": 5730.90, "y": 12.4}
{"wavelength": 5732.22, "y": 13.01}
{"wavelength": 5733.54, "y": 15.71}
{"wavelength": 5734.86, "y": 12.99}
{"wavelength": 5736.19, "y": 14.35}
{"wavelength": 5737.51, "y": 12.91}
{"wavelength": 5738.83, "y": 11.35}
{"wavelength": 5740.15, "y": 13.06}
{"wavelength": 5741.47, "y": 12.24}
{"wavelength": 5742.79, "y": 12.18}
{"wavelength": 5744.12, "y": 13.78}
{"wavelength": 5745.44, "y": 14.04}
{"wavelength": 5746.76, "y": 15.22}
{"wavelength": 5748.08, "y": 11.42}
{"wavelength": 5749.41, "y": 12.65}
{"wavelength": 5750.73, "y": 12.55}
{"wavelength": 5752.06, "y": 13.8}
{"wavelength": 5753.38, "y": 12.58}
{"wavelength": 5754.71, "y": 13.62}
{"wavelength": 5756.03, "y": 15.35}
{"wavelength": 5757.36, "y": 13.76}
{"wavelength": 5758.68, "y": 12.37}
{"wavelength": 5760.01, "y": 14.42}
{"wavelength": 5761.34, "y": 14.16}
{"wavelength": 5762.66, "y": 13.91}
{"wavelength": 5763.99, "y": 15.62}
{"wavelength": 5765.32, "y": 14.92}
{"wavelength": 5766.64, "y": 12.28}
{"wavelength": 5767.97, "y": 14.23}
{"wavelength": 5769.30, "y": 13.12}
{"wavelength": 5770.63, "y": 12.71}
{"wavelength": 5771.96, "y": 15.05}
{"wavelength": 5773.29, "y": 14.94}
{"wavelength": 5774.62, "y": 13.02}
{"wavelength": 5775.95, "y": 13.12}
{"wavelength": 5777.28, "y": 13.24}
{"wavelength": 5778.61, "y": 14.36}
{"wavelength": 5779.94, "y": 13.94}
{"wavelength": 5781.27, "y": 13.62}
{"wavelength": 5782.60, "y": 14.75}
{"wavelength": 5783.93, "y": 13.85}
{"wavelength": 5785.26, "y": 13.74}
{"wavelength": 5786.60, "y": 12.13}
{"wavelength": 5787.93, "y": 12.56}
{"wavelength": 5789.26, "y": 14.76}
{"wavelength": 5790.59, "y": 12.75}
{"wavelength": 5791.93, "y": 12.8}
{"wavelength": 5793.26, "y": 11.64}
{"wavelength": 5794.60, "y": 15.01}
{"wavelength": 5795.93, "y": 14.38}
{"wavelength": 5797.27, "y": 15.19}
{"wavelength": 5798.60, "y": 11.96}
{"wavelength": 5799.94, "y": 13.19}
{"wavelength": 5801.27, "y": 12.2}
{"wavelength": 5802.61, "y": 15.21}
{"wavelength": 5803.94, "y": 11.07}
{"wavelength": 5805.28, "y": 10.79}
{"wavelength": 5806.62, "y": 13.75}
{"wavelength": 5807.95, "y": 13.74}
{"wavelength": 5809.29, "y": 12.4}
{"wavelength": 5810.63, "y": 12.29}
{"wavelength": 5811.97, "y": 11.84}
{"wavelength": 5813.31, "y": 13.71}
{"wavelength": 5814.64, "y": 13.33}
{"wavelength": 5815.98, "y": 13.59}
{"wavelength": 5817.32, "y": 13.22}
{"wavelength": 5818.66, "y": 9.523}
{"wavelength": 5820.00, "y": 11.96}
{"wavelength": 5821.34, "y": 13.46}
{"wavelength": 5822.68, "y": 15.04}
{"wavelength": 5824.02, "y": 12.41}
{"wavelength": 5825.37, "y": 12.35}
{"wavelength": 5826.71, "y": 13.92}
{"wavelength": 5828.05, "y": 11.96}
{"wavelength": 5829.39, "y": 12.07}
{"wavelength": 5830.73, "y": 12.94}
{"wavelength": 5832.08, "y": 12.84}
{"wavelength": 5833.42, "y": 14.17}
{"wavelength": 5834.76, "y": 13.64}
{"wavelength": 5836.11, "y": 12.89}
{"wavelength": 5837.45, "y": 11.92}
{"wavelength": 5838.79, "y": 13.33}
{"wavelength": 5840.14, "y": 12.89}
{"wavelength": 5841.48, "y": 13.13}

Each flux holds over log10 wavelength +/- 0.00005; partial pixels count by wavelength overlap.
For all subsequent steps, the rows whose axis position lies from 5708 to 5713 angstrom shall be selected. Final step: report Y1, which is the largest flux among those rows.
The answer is 15.03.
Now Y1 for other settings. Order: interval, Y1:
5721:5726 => 14.19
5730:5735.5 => 15.71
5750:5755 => 13.8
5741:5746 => 14.04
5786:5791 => 14.76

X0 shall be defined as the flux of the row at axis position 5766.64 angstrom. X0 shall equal 12.28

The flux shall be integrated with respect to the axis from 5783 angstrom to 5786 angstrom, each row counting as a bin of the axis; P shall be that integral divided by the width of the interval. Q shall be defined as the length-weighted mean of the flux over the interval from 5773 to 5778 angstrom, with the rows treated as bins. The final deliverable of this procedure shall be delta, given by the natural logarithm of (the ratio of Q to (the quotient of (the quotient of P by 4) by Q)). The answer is 3.96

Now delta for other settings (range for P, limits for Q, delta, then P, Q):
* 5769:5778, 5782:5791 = 3.98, 13.62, 13.5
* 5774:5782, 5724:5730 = 3.85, 13.57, 12.6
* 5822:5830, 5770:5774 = 4.13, 12.96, 14.2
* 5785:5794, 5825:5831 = 3.91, 12.88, 12.7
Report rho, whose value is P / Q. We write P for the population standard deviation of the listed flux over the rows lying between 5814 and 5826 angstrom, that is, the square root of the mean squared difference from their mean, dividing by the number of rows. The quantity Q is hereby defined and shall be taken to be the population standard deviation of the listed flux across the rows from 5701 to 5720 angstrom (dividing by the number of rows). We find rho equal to 1.4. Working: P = 1.4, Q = 1.02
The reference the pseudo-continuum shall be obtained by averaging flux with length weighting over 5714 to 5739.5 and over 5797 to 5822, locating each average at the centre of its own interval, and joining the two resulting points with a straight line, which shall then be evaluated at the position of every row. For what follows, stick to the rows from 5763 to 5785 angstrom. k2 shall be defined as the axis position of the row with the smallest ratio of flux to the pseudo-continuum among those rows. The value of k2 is 5766.64 angstrom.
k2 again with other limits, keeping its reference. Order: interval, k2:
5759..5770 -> 5766.64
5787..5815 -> 5805.28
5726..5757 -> 5738.83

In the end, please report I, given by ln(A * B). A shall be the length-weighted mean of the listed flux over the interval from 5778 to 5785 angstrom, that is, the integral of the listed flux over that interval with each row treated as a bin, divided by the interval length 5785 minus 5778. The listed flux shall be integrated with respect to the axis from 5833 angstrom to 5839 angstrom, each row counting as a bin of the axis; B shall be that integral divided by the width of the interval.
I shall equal 5.22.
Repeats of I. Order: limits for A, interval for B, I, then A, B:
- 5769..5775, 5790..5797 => 5.22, 13.83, 13.4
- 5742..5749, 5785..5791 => 5.16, 13.28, 13.2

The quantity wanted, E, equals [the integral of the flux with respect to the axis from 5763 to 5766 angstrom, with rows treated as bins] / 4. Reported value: 11.3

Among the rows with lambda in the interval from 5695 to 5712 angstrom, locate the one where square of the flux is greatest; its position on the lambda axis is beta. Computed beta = 5705.89 angstrom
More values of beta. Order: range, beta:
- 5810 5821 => 5813.31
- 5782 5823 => 5802.61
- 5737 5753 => 5746.76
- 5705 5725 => 5713.78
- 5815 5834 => 5822.68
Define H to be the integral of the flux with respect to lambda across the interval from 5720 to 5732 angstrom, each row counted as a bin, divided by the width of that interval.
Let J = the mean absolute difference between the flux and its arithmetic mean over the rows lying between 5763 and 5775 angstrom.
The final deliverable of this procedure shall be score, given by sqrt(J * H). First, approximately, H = 13.0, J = 1.07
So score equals 3.73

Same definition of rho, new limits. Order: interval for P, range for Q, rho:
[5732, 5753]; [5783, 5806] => 0.9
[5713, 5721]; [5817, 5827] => 0.5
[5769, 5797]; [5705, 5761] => 0.9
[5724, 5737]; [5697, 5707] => 1.2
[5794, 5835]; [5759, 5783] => 1.5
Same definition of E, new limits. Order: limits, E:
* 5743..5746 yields 10.2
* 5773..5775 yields 7.0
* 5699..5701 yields 7.2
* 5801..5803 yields 6.9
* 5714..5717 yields 10.6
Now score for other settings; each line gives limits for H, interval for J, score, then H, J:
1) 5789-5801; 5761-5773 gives 3.45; 13.4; 0.88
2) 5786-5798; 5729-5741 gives 3.40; 13.5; 0.86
